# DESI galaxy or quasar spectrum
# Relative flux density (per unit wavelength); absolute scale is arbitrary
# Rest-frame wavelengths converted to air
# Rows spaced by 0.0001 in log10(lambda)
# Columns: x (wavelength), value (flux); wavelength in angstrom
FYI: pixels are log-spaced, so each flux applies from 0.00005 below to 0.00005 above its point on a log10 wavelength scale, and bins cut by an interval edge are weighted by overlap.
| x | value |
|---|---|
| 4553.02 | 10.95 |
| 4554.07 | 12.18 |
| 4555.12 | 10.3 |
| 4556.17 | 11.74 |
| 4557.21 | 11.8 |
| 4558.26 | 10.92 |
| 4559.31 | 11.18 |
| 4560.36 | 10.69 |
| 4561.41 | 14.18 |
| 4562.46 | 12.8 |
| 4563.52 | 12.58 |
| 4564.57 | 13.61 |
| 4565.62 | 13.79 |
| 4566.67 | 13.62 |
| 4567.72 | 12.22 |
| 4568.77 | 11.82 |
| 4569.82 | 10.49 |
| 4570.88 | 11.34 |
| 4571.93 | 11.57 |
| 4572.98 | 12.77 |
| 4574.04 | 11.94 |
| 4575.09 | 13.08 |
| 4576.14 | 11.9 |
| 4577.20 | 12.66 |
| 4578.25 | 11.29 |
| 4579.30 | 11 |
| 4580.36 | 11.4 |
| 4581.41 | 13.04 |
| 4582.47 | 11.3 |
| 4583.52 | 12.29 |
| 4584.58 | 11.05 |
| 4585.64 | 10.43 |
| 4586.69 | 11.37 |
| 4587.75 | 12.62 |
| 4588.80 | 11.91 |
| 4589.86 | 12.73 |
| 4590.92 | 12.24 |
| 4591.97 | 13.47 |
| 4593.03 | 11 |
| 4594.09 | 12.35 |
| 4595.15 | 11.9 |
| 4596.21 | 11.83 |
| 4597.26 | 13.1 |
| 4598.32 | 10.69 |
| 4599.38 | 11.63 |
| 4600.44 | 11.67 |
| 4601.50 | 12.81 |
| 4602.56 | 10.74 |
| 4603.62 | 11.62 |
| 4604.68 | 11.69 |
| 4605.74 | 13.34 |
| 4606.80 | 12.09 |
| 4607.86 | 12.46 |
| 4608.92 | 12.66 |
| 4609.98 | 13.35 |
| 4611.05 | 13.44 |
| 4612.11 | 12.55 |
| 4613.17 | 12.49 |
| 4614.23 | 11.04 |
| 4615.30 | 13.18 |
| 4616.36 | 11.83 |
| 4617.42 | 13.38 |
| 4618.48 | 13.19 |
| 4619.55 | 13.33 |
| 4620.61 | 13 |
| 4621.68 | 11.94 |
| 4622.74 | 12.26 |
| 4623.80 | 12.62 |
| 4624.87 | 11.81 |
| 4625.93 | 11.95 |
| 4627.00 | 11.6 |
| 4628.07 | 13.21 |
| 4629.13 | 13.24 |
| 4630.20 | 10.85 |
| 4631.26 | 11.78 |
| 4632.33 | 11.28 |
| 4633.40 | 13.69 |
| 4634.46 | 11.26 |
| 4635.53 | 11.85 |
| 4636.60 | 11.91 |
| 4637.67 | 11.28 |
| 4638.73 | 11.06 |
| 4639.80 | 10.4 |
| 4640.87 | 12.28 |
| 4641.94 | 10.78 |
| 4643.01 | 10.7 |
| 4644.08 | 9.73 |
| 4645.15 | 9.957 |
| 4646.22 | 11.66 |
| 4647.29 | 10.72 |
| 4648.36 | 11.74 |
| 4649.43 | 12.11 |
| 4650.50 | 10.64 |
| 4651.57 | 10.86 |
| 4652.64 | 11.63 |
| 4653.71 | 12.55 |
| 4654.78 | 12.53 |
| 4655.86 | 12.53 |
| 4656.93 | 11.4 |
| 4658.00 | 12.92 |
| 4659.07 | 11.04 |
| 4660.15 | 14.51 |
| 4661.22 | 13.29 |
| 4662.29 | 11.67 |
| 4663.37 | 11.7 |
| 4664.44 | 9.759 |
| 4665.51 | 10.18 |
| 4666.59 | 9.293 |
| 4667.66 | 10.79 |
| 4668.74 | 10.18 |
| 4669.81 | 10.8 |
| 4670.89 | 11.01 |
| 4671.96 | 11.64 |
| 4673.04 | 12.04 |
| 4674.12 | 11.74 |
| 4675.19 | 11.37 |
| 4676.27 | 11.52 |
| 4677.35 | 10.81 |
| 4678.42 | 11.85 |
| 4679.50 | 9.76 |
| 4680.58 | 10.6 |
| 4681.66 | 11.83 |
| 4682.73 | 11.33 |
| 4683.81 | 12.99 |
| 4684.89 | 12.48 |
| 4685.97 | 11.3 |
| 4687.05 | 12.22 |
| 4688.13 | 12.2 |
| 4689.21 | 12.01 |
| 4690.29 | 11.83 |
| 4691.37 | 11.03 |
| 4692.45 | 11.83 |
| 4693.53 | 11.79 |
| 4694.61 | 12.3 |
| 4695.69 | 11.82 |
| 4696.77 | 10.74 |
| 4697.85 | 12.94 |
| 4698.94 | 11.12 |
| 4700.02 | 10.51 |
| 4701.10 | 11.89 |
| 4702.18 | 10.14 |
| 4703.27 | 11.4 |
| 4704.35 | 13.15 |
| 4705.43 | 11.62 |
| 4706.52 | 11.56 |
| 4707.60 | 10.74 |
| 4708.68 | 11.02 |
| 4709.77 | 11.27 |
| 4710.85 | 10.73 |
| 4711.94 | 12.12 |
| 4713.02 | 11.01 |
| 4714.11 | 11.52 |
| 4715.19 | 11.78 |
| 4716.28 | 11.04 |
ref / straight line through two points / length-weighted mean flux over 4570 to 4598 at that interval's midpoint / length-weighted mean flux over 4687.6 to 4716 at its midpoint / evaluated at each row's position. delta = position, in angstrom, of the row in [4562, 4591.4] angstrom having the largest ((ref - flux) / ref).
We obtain 4585.64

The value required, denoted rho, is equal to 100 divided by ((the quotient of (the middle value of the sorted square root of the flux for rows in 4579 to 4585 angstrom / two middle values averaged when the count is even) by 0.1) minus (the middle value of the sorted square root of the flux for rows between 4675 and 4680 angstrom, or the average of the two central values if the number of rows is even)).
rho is 3.30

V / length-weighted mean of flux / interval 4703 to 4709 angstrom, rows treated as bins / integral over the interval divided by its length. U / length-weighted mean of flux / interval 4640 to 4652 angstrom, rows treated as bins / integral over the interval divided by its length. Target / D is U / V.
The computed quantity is 0.95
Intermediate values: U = 11.0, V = 11.6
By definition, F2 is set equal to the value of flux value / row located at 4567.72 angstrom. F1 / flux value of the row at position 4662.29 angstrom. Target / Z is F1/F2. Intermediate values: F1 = 11.67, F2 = 12.22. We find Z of 0.95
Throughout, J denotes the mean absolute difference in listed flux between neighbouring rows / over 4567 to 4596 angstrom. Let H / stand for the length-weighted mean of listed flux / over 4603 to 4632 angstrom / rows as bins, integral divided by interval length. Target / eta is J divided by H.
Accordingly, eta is 0.0802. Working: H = 12.4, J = 1.00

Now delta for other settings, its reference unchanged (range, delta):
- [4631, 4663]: 4644.08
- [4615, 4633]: 4630.20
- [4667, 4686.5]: 4679.50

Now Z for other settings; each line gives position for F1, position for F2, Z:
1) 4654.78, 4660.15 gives 0.86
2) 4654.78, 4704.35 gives 0.95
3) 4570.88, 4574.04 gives 0.95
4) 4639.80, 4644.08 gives 1.07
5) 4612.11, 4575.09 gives 0.96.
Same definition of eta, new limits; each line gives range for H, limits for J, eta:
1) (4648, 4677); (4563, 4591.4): 0.0774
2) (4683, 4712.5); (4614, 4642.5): 0.0811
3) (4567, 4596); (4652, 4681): 0.0792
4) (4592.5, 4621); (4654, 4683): 0.0791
